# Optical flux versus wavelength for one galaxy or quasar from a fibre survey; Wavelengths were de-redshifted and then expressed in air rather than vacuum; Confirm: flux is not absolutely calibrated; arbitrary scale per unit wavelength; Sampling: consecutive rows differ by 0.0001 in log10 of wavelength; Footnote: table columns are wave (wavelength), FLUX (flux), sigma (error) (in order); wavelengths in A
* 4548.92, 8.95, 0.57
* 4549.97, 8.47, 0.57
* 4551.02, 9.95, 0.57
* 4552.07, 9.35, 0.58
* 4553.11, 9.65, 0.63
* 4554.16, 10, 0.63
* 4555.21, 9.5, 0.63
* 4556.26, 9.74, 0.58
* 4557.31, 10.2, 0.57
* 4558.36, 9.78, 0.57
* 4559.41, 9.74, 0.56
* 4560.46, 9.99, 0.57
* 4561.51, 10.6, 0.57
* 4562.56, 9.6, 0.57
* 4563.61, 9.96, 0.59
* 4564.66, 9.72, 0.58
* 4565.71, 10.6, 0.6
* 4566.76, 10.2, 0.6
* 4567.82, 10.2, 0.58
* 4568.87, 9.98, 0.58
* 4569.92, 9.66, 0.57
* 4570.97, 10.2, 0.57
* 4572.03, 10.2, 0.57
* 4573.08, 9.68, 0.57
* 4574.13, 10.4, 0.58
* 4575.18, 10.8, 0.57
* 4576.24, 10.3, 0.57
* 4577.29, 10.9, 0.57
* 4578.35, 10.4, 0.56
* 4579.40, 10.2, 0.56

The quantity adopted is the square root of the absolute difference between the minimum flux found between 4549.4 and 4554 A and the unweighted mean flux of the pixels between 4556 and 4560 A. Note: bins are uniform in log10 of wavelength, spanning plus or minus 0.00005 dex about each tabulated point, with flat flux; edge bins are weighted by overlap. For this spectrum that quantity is 1.18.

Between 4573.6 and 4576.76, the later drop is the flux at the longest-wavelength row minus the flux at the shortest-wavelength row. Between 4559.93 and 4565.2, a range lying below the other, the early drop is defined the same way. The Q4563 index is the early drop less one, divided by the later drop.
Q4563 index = 13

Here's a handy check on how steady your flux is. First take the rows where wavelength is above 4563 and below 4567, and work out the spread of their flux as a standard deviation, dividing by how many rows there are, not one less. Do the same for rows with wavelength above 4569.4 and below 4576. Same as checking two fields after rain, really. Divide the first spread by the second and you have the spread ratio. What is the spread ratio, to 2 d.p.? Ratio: 0.82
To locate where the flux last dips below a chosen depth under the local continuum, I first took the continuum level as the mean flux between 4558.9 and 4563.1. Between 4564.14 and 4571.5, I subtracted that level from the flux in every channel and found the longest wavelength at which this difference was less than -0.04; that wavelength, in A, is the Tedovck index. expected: 4569.92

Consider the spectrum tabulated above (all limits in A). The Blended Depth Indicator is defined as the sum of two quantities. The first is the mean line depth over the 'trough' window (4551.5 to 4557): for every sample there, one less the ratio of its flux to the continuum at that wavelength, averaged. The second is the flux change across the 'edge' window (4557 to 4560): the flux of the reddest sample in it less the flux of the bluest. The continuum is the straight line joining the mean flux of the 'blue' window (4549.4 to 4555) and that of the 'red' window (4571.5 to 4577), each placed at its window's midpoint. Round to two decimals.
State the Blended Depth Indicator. -0.47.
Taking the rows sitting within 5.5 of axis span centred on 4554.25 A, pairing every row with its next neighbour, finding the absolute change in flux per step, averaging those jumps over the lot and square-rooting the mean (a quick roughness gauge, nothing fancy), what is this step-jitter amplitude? 0.59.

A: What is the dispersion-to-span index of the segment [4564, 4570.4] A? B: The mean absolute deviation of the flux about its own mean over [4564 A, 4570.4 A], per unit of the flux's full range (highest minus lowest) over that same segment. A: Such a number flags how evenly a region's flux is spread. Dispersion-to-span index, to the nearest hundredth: 0.29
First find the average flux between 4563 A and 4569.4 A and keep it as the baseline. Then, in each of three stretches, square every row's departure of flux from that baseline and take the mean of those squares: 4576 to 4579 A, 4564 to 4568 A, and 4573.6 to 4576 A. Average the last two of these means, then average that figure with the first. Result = 0.22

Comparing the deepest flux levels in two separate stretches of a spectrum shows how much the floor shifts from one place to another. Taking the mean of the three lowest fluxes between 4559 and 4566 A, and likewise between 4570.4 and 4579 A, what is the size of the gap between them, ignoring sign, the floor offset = 0.34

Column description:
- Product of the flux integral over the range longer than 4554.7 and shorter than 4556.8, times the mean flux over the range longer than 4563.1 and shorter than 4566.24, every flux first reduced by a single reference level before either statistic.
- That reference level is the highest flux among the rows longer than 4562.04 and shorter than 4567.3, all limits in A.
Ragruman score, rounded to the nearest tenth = 1.0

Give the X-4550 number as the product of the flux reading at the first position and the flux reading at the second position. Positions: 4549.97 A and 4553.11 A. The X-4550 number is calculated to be 82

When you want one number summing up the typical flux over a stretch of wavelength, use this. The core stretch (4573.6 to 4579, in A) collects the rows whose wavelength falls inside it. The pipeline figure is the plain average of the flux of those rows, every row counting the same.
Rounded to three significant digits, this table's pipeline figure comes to 10.6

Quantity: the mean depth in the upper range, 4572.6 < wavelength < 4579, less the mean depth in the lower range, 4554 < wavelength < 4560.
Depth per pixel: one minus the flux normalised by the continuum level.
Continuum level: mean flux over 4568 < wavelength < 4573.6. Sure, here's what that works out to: -0.06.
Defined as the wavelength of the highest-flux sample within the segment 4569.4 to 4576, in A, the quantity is 4575.18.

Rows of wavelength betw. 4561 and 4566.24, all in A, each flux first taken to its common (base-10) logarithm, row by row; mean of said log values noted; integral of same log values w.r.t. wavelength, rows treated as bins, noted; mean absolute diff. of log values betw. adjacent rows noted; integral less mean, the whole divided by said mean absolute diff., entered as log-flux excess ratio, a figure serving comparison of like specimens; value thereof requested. 159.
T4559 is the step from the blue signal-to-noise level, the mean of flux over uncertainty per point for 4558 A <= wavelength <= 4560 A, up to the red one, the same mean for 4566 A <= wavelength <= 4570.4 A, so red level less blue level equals -0.09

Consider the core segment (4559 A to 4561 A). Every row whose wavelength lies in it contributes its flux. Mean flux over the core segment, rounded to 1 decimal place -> 9.9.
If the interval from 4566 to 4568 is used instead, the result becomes 10.2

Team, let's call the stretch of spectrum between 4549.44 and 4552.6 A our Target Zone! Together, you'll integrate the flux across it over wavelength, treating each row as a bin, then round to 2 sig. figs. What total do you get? 29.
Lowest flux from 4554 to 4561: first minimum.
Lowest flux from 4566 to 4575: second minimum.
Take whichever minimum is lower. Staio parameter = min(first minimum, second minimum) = 9.5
